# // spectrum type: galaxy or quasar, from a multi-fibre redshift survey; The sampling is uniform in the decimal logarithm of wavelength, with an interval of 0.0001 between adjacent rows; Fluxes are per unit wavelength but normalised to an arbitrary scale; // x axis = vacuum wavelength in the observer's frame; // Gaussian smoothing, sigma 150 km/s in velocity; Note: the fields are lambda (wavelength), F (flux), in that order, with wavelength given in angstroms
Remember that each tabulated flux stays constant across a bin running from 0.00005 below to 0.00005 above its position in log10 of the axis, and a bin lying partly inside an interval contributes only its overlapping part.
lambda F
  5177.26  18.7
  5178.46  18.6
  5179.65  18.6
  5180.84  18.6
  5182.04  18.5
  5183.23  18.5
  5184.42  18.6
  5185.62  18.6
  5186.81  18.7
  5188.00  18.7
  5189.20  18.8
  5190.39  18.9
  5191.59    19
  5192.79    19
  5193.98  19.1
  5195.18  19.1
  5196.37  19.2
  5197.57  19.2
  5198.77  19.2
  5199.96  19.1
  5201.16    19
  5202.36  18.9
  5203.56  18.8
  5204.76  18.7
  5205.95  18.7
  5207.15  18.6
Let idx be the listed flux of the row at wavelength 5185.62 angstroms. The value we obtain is 18.6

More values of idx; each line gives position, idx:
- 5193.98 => 19.1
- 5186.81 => 18.7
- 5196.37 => 19.2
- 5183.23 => 18.5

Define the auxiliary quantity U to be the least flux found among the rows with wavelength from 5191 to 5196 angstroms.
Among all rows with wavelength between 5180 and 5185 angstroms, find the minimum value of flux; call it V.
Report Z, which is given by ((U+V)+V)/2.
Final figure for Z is 28.0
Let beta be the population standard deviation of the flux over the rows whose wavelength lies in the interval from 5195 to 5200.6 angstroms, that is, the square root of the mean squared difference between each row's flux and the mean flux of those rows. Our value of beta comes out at 0.049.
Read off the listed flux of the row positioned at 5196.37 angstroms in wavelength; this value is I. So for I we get 19.2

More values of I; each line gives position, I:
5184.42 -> 18.6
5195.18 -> 19.1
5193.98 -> 19.1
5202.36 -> 18.9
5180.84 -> 18.6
